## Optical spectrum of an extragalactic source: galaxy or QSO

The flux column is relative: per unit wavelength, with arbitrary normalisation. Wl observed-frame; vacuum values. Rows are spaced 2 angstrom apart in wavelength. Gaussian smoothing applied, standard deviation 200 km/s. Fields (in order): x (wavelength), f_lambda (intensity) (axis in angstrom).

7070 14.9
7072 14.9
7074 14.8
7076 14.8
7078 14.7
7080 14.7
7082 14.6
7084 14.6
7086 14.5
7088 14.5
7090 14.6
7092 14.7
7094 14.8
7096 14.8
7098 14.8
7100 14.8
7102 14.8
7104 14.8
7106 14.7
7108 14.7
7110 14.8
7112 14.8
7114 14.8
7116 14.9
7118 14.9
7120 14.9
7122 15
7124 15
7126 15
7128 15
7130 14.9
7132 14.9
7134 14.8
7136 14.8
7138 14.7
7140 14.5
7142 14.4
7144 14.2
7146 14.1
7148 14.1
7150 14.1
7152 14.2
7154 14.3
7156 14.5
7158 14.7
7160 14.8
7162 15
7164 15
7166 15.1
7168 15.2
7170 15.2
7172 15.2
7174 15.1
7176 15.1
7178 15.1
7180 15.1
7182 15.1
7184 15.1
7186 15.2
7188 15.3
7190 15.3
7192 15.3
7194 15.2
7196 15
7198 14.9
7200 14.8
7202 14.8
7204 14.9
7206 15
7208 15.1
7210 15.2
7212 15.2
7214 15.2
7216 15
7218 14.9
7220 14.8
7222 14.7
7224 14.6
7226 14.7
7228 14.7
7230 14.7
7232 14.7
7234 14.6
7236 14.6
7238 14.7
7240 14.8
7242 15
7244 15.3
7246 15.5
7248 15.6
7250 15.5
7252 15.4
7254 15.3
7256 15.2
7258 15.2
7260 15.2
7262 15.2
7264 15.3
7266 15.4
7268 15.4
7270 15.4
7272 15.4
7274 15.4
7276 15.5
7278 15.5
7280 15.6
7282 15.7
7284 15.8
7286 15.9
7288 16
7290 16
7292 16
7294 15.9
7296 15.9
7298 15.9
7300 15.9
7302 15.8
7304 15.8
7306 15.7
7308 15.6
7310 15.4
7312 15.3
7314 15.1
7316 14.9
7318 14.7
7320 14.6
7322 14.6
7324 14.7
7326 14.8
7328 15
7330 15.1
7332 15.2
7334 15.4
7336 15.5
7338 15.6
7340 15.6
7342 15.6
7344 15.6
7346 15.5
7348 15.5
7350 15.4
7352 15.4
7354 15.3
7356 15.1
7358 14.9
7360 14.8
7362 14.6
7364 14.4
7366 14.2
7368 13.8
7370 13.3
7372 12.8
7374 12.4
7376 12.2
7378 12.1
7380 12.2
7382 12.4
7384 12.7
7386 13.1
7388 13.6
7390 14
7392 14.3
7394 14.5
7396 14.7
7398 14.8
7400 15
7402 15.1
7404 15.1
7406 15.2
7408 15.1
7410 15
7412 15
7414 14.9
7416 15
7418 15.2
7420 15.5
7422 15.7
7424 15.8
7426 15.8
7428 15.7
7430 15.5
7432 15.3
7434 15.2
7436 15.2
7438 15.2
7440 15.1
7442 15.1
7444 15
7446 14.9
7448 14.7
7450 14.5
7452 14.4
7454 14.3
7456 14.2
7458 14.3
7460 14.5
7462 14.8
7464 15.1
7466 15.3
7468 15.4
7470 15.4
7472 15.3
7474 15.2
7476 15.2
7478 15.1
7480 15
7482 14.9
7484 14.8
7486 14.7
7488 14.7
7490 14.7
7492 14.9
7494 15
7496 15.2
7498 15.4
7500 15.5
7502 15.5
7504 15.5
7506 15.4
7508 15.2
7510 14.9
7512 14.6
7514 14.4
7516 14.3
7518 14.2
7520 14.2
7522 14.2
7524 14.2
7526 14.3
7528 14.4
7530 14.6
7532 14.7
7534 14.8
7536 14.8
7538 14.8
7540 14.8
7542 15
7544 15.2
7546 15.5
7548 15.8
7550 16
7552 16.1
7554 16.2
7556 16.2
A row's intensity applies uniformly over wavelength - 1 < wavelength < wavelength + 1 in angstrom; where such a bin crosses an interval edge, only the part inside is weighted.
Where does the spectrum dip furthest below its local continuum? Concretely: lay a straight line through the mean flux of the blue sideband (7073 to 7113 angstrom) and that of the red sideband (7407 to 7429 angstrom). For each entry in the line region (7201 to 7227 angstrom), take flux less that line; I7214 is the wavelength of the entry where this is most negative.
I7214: 7224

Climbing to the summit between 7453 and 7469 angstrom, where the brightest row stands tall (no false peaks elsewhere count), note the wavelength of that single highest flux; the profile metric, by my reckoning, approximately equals 7468 angstrom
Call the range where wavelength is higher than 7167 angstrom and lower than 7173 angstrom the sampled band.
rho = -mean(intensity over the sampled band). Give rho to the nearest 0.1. -15.2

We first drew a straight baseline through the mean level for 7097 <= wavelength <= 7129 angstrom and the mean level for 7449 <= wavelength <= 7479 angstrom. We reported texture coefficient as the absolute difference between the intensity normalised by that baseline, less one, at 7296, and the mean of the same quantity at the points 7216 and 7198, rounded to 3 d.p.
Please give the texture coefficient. 0.064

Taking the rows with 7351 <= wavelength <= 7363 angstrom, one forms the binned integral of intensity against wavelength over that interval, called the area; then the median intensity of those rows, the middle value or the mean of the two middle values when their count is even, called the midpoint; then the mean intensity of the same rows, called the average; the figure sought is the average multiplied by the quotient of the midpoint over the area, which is 1.25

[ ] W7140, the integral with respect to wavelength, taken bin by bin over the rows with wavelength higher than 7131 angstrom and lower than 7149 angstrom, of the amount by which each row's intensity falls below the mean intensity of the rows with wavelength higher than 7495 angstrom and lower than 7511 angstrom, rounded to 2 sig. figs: 15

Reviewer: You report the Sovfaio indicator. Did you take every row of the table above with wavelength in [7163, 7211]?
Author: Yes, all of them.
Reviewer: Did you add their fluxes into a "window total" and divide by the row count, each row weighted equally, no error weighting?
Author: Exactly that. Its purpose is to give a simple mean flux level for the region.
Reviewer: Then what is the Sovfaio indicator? 15.1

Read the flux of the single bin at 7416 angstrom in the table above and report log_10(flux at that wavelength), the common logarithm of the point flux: 1.18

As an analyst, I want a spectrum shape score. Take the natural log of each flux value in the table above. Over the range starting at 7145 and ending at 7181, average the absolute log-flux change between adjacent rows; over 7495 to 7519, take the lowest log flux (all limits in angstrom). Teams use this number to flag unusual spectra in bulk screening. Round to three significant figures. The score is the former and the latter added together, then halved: 1.33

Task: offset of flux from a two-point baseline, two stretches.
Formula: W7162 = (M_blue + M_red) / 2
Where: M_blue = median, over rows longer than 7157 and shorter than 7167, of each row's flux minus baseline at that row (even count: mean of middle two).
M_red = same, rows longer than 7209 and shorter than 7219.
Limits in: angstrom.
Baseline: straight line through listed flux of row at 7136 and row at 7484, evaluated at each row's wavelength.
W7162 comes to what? 0.30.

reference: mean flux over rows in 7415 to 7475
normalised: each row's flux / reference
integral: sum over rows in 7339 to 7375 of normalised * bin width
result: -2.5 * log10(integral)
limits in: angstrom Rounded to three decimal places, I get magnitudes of -3.861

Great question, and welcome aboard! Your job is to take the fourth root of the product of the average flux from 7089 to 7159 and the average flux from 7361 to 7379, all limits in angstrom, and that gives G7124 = 3.74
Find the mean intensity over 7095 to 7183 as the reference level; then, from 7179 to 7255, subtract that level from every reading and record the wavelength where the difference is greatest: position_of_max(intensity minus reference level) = 7248 angstrom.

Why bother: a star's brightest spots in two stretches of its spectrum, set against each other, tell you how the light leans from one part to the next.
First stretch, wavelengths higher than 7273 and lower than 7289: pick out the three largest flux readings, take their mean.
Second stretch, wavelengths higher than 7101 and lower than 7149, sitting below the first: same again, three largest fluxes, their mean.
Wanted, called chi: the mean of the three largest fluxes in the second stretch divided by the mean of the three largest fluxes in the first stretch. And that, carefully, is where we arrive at 0.94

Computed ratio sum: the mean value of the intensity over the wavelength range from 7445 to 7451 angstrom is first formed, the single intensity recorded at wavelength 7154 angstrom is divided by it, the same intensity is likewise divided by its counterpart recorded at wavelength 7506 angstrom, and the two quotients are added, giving 1.90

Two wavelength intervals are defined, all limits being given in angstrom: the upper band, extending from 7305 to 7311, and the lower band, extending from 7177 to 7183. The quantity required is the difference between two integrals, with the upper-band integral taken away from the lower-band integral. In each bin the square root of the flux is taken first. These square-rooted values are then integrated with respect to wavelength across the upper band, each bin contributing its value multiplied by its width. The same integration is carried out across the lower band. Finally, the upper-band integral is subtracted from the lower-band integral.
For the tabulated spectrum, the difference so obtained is -0.36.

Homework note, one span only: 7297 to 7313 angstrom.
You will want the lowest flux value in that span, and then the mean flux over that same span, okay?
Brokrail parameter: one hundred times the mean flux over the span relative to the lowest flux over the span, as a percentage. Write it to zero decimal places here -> 102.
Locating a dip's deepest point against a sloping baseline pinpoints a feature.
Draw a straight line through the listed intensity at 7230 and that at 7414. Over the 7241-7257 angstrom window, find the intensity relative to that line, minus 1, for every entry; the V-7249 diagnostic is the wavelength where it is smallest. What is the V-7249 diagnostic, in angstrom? 7242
